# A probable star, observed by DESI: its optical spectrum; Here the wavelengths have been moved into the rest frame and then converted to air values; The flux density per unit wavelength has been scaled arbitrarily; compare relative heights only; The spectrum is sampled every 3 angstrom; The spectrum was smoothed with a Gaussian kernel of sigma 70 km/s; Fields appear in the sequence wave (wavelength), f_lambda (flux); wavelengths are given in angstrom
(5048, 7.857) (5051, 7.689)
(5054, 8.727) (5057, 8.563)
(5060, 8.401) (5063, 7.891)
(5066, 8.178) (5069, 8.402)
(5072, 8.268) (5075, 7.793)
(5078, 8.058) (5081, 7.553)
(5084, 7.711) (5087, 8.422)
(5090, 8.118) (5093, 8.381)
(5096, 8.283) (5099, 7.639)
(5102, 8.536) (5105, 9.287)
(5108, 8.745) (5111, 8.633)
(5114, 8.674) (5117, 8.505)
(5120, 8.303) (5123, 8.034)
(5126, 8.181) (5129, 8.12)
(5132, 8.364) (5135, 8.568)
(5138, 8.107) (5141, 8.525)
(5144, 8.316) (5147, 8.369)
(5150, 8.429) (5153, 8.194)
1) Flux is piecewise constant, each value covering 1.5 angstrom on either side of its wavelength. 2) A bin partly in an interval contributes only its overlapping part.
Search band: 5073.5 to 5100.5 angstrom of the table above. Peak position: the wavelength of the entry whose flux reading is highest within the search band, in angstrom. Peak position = 5087 angstrom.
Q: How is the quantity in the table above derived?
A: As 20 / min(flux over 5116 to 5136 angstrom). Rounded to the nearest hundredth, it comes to 2.49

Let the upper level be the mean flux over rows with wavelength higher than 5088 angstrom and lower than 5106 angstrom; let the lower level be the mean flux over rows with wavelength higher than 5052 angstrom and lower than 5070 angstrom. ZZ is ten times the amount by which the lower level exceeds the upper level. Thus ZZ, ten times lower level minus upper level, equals -0.1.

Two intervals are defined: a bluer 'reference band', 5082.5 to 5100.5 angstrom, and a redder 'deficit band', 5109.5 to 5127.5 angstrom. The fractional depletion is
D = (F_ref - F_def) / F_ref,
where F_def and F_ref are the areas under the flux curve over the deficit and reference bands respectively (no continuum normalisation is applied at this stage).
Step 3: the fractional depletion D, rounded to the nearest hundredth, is -0.04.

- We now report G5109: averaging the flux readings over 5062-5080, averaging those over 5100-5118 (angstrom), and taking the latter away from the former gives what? -0.6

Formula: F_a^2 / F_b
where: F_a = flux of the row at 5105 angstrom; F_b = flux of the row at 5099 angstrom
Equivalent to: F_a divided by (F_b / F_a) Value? 11.3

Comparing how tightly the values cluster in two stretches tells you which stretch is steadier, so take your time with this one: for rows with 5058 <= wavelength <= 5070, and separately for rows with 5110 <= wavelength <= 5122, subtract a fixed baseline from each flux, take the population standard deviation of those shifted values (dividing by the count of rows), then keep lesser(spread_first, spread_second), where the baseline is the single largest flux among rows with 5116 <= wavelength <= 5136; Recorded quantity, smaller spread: 0.144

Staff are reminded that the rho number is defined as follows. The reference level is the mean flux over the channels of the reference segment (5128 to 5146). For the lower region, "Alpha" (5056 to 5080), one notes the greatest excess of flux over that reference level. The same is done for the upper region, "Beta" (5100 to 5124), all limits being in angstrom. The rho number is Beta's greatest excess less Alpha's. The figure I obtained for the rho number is 0.72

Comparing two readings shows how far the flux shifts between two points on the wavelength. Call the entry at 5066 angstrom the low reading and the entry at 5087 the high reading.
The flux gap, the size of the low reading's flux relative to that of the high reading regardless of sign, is 0.24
